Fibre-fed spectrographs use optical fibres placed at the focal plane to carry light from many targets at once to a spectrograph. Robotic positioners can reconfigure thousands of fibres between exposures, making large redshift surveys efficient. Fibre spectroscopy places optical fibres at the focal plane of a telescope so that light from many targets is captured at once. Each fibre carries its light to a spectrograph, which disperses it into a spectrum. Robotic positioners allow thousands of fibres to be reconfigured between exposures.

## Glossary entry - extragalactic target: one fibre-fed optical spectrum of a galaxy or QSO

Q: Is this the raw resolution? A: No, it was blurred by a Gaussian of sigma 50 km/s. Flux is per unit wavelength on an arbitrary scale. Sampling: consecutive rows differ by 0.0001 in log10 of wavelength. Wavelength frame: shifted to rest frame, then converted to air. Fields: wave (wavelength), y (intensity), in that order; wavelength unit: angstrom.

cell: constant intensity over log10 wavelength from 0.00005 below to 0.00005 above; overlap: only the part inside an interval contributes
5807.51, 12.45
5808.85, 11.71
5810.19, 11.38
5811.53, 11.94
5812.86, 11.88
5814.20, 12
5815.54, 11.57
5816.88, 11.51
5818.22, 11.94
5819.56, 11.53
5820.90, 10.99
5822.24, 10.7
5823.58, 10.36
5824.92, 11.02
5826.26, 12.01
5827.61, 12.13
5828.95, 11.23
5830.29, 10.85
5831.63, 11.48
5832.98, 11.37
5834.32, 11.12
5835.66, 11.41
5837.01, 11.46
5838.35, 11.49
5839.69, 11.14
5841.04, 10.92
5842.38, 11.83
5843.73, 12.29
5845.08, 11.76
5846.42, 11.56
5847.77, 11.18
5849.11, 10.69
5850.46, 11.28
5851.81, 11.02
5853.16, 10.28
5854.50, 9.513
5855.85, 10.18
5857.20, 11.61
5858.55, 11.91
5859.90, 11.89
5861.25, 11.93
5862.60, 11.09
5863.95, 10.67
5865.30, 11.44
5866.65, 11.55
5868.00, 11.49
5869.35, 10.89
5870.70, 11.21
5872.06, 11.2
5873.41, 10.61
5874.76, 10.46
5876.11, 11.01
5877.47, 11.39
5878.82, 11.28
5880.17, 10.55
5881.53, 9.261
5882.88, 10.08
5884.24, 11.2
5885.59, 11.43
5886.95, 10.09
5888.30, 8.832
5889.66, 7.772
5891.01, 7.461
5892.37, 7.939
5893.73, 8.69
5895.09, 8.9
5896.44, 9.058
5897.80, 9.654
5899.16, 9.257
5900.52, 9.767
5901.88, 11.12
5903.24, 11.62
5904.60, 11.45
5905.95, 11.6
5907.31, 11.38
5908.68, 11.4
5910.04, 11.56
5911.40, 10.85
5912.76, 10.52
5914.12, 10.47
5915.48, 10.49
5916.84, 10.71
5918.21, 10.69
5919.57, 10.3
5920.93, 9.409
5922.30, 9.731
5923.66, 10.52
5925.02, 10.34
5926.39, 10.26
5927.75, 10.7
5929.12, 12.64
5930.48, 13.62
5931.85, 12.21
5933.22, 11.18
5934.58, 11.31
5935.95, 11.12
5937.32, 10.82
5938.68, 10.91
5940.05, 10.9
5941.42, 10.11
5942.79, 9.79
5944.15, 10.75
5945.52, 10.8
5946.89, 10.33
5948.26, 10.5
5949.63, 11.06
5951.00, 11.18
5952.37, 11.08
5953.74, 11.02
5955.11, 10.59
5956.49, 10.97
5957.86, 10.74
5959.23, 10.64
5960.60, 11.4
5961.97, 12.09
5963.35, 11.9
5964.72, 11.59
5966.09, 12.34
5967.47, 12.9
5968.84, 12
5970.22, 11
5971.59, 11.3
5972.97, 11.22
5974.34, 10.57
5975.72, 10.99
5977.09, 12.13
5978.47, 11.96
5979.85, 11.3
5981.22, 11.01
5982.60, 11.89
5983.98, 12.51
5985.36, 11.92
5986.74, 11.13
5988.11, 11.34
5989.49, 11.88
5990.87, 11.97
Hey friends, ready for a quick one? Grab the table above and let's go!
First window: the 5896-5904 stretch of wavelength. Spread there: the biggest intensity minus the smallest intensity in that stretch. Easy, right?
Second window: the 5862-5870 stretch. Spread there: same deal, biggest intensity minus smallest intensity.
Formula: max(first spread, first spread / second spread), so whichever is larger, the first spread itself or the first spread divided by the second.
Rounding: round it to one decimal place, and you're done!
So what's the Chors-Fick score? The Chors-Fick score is 2.9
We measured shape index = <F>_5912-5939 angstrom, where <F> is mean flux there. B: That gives 10.9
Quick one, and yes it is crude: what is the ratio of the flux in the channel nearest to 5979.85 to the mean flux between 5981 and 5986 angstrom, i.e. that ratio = 0.95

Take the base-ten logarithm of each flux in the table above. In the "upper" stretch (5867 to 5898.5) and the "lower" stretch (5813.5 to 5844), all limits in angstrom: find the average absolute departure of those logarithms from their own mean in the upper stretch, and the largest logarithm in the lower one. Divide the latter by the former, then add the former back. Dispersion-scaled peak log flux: 22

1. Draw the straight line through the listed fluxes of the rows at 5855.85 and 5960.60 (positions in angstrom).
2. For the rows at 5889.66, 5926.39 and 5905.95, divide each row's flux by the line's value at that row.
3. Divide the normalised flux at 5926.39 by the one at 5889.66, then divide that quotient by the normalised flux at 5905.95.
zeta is 1.18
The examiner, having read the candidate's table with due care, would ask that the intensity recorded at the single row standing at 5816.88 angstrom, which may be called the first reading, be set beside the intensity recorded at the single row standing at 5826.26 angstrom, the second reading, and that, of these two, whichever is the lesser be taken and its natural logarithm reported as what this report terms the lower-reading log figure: 2.44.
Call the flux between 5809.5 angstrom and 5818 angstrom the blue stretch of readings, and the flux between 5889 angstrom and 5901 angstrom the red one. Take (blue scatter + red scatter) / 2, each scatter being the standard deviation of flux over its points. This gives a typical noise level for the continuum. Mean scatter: 0.5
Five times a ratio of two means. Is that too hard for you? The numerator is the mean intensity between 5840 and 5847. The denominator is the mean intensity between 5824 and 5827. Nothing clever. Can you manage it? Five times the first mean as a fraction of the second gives 5.1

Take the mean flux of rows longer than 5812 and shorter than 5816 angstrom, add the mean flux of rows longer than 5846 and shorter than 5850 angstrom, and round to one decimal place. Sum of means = 23.0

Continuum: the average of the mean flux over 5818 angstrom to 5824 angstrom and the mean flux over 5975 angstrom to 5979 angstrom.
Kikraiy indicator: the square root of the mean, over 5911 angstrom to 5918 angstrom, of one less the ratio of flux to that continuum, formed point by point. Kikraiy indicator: 0.26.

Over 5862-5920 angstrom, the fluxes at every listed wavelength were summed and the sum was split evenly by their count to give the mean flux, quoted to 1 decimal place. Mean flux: 10.4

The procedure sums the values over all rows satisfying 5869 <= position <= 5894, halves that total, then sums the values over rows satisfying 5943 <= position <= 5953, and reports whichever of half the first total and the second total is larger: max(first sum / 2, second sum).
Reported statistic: 96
